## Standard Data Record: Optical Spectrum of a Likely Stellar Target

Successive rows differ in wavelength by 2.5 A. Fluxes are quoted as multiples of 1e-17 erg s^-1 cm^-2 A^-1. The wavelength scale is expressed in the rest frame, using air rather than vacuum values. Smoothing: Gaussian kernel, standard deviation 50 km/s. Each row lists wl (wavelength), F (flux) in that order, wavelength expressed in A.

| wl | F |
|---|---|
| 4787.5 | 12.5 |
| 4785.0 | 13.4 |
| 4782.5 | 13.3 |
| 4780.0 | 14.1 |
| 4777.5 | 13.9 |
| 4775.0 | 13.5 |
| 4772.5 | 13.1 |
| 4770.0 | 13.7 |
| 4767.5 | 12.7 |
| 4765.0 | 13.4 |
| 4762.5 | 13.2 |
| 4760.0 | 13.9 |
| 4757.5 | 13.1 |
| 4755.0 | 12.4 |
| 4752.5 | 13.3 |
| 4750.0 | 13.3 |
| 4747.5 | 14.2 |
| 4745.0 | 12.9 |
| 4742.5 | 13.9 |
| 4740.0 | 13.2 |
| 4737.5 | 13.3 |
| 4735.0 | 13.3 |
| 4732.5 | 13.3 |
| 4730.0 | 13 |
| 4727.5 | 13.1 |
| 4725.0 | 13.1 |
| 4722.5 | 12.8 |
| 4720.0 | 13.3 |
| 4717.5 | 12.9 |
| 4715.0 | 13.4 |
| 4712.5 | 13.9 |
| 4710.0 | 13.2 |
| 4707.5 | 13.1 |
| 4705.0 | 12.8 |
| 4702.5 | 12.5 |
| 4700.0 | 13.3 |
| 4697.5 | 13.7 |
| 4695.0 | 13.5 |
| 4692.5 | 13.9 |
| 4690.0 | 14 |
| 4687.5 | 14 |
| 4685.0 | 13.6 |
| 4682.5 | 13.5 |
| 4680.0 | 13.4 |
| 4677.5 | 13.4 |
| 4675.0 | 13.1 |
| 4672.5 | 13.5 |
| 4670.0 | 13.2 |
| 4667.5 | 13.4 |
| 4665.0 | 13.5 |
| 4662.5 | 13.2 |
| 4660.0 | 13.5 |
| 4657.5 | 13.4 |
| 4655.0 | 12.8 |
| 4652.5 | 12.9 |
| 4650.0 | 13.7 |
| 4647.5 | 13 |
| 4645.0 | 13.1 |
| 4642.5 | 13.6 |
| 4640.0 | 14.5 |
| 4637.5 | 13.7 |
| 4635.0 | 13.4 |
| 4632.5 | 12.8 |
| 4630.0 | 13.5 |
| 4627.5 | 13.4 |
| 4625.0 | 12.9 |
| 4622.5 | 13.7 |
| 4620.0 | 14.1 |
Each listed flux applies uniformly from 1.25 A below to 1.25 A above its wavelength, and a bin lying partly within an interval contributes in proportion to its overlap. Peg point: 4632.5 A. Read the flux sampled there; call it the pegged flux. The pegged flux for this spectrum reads 12.8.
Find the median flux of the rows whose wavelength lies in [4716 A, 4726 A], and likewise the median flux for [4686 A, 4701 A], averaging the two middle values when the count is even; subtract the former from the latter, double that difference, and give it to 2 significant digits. 1.6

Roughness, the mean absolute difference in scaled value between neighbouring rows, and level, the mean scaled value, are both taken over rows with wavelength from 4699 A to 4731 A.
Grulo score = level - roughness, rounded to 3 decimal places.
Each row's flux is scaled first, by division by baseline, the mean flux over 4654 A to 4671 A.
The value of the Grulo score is 0.958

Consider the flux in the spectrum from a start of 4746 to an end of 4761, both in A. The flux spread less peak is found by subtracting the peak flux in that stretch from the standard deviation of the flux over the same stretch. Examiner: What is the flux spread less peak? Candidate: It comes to -13.6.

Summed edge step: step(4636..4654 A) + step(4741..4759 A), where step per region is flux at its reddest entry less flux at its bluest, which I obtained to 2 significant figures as -1.6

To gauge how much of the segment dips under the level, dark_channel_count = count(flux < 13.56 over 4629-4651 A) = 5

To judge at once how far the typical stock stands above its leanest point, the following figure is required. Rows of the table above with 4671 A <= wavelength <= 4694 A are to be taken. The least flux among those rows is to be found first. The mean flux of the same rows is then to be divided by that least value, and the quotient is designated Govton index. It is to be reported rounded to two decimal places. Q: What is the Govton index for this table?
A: 1.04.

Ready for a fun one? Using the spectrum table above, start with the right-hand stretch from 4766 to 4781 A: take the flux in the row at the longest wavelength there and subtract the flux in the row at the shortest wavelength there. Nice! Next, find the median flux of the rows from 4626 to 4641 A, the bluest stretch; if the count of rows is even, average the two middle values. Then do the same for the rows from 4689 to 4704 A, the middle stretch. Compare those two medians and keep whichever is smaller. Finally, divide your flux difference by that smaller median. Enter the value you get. 0.10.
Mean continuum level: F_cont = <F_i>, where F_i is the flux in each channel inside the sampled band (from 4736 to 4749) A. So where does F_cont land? 13.5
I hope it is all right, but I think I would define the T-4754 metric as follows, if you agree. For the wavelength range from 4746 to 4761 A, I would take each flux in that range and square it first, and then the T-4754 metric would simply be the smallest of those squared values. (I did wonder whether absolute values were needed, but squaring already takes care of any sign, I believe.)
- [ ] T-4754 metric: 154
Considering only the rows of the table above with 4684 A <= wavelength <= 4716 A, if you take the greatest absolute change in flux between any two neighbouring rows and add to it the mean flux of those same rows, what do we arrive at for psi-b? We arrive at 14.3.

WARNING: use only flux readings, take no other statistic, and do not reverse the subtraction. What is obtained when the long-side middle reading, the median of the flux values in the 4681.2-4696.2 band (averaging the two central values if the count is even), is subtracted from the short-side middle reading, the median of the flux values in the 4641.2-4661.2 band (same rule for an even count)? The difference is -0.500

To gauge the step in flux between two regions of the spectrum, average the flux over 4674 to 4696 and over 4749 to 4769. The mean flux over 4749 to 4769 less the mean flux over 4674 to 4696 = -0.4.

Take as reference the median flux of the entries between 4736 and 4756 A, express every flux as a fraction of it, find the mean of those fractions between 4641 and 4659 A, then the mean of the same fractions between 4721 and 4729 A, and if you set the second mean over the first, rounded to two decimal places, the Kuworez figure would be 0.98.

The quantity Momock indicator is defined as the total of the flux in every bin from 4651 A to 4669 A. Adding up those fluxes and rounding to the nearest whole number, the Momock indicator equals 93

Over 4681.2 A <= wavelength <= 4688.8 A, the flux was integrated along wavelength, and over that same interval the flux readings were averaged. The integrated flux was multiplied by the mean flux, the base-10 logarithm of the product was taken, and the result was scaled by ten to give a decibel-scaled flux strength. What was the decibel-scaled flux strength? 31.5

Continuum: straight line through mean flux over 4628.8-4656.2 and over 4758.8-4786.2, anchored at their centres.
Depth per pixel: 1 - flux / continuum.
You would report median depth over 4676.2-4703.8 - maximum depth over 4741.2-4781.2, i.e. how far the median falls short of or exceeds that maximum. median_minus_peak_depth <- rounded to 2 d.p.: -0.09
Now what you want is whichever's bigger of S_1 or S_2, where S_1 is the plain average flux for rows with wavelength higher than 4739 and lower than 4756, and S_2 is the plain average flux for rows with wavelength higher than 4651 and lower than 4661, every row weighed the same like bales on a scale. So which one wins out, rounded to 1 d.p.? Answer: 13.3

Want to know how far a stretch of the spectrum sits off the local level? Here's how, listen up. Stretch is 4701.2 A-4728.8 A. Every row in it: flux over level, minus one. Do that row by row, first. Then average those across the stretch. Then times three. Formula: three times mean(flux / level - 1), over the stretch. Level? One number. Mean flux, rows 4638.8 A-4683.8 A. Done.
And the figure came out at -0.061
